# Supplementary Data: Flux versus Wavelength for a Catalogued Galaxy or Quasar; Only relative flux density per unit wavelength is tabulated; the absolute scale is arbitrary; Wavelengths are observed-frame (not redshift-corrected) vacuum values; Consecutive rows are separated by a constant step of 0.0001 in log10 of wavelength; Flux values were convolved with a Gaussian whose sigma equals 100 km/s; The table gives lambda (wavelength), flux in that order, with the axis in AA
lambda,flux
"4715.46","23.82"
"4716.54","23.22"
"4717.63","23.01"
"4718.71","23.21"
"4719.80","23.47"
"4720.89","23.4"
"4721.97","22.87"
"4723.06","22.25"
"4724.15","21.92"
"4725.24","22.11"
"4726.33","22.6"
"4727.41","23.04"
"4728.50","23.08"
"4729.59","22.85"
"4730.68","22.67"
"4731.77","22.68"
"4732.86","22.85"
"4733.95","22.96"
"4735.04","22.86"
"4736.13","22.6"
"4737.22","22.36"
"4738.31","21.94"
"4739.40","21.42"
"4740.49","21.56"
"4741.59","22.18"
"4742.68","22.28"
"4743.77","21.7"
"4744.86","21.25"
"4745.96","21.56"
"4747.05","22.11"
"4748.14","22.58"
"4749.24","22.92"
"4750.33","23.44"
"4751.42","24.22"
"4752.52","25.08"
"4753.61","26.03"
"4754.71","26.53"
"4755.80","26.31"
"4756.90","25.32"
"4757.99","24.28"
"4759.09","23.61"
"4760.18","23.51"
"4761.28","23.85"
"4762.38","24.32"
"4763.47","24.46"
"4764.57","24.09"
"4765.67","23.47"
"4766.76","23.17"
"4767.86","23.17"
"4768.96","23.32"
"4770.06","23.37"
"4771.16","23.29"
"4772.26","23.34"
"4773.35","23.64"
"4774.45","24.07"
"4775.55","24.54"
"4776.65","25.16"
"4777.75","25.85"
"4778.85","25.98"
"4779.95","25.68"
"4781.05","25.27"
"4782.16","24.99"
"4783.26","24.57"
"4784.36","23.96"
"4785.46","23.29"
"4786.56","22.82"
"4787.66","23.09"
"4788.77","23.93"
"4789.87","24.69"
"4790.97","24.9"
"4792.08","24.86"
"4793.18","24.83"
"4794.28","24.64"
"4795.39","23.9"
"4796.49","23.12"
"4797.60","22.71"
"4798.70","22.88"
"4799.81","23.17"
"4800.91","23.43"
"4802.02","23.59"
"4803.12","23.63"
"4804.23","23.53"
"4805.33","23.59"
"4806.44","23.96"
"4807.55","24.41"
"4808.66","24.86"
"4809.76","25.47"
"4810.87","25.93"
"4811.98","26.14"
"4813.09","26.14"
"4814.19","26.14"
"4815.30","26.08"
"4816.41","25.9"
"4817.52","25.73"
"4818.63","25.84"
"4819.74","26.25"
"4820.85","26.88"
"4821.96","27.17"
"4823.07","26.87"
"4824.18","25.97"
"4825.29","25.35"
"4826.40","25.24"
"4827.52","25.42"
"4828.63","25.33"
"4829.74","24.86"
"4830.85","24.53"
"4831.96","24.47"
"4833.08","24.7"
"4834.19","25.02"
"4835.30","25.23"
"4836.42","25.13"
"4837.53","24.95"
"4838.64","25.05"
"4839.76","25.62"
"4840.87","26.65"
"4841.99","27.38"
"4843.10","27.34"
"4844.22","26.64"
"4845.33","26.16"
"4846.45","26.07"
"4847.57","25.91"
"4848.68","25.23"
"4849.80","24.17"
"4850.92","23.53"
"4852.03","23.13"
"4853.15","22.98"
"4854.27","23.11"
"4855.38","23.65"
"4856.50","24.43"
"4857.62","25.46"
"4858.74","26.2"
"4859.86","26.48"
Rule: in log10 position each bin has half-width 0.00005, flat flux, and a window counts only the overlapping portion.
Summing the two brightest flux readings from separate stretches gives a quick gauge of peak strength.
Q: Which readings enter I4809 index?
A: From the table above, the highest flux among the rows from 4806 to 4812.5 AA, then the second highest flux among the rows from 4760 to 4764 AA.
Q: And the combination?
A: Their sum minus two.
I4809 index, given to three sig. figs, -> 48.5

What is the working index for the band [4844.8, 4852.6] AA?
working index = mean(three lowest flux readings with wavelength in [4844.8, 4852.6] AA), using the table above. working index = 23.6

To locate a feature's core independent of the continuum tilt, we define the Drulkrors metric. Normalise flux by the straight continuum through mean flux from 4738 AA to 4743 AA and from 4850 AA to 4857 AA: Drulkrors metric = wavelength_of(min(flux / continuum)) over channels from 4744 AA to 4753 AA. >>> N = 4744.86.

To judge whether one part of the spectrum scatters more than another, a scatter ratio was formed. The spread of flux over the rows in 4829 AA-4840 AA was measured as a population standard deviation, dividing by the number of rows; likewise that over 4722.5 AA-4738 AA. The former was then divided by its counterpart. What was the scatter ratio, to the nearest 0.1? 1.0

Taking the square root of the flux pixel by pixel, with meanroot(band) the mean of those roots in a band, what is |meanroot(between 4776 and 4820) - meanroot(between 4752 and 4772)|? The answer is 0.034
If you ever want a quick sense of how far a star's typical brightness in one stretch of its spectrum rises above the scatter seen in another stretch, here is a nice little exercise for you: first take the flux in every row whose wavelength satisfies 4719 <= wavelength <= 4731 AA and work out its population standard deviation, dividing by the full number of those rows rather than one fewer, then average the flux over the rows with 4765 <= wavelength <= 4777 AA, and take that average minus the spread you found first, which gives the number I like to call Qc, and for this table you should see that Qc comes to 23.2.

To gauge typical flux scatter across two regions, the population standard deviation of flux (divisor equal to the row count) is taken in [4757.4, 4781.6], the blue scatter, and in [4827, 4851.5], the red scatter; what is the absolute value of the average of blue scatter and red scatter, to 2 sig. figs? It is 0.92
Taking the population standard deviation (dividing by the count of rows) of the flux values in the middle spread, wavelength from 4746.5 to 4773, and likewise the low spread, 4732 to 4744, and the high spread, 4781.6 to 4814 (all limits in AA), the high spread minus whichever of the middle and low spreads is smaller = 0.46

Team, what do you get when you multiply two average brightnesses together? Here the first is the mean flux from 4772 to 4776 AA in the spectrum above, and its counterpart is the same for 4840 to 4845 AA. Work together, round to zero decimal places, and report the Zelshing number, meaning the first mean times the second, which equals 645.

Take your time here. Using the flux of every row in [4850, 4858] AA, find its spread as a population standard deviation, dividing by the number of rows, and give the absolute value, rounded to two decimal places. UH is 0.83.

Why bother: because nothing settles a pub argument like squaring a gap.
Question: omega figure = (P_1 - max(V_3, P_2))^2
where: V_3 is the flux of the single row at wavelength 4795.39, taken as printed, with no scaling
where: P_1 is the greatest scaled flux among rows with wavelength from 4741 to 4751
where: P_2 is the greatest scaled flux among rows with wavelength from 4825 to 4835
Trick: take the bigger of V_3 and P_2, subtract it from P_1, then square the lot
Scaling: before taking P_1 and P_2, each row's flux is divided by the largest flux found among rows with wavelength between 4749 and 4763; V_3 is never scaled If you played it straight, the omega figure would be 530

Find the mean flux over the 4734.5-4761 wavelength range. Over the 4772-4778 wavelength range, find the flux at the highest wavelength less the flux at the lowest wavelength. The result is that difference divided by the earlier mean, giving 0.11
